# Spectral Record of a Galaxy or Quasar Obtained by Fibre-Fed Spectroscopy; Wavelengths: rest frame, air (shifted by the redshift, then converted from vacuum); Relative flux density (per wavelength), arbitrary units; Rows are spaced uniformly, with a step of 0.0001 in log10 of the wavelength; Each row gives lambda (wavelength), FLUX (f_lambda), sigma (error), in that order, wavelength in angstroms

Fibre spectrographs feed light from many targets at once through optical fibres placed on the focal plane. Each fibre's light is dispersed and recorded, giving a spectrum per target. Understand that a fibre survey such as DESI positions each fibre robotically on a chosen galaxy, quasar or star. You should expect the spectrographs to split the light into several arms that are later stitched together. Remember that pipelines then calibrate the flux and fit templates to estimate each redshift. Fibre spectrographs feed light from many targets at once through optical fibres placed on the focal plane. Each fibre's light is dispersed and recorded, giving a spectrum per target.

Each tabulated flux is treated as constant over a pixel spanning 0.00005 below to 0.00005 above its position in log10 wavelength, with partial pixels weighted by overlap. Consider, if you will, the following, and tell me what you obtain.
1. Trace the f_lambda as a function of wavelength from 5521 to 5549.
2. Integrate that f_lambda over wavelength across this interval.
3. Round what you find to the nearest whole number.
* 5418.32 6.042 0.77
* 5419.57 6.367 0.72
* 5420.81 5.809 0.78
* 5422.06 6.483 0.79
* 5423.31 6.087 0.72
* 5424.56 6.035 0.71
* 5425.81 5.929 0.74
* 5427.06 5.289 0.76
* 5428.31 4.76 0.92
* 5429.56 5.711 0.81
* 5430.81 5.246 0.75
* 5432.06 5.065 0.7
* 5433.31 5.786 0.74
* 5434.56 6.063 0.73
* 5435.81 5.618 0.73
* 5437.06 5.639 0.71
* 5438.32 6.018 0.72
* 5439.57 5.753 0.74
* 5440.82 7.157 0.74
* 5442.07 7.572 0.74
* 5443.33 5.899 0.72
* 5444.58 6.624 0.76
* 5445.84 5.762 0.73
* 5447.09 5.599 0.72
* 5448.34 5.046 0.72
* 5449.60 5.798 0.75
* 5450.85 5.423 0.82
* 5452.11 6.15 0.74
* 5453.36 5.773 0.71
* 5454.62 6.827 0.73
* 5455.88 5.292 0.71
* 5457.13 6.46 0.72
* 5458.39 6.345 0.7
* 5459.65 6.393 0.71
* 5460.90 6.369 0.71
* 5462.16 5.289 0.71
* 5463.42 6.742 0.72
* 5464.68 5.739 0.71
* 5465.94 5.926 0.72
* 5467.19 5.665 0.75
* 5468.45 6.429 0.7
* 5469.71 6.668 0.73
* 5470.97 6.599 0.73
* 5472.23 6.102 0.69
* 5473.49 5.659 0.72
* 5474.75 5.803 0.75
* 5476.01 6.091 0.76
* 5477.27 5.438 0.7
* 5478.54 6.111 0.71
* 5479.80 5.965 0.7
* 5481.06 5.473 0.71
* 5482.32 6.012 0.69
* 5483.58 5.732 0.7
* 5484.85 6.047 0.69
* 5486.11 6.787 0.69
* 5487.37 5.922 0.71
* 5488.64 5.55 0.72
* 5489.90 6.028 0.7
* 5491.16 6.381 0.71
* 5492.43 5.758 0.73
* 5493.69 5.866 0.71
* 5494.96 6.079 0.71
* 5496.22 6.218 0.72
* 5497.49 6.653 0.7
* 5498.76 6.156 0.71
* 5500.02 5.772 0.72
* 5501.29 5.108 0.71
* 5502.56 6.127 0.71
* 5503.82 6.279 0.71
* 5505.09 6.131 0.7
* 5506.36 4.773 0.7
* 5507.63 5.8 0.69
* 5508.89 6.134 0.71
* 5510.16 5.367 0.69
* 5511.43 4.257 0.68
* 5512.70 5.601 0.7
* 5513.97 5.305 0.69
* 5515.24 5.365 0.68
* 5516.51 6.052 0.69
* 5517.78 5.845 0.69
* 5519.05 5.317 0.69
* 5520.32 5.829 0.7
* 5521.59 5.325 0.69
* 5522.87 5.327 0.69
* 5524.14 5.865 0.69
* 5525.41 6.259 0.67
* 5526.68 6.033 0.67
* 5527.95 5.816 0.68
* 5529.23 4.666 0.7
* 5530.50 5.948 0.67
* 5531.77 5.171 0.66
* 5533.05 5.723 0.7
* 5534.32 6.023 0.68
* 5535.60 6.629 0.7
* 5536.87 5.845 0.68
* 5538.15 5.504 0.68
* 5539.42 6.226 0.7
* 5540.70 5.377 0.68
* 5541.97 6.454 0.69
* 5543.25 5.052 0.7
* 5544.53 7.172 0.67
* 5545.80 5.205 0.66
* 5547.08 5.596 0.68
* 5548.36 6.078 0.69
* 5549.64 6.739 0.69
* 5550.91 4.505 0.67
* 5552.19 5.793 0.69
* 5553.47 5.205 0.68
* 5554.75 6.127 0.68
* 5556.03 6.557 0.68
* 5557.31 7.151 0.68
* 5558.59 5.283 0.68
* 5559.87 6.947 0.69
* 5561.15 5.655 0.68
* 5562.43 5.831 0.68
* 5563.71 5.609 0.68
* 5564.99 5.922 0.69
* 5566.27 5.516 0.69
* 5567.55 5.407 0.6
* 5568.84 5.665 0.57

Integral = 162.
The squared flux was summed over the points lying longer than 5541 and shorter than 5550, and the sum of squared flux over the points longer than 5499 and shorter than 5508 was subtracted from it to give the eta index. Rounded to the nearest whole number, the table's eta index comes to 29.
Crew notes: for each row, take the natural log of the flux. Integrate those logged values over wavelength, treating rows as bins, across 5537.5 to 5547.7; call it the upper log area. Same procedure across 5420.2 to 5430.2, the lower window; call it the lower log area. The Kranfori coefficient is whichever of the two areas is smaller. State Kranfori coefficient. 17.5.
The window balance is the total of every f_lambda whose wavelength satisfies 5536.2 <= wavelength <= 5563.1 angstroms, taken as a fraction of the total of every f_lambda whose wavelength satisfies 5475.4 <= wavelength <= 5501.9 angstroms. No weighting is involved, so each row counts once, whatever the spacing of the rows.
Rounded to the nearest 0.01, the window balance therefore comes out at 0.99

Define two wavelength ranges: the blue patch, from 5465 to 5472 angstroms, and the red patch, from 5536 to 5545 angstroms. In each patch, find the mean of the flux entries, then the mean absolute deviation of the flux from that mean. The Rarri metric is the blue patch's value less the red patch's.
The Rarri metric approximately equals -0.20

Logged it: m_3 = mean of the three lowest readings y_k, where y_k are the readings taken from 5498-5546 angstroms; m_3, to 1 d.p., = 4.6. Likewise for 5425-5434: 5.0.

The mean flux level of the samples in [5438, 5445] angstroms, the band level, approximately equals 6.5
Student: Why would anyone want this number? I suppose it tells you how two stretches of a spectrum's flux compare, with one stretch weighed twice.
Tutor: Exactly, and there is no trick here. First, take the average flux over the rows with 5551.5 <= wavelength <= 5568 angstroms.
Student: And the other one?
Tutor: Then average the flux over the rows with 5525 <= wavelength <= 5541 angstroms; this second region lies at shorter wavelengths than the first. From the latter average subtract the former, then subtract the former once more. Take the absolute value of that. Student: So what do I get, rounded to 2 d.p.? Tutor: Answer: 6.06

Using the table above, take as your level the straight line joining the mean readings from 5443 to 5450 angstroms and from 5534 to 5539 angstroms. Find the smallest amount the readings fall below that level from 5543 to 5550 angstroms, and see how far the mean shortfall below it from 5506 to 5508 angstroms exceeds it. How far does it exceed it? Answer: 1.8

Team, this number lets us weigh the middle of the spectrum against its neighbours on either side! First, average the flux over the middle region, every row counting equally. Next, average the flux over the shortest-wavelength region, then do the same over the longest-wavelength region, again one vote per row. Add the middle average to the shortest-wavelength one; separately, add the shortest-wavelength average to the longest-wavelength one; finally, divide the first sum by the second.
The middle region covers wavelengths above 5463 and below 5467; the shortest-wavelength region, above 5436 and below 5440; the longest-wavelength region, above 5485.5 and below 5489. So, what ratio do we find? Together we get 1.00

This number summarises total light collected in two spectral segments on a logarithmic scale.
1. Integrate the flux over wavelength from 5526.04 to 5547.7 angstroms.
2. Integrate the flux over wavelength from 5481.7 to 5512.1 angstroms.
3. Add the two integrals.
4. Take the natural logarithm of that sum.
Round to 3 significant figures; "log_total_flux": 5.72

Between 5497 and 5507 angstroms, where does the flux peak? 5497.49 angstroms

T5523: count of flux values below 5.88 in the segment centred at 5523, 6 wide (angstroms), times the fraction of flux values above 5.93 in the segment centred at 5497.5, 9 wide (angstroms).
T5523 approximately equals 2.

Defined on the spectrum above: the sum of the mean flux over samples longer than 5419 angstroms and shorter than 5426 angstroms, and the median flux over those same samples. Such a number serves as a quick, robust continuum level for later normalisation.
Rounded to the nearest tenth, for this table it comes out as 12.2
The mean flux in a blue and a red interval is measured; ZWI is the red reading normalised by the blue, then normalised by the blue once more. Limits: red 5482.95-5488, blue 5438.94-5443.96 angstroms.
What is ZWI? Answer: 0.141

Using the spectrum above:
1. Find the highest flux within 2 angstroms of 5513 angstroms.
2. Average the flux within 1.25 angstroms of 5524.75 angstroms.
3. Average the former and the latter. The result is 5.83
